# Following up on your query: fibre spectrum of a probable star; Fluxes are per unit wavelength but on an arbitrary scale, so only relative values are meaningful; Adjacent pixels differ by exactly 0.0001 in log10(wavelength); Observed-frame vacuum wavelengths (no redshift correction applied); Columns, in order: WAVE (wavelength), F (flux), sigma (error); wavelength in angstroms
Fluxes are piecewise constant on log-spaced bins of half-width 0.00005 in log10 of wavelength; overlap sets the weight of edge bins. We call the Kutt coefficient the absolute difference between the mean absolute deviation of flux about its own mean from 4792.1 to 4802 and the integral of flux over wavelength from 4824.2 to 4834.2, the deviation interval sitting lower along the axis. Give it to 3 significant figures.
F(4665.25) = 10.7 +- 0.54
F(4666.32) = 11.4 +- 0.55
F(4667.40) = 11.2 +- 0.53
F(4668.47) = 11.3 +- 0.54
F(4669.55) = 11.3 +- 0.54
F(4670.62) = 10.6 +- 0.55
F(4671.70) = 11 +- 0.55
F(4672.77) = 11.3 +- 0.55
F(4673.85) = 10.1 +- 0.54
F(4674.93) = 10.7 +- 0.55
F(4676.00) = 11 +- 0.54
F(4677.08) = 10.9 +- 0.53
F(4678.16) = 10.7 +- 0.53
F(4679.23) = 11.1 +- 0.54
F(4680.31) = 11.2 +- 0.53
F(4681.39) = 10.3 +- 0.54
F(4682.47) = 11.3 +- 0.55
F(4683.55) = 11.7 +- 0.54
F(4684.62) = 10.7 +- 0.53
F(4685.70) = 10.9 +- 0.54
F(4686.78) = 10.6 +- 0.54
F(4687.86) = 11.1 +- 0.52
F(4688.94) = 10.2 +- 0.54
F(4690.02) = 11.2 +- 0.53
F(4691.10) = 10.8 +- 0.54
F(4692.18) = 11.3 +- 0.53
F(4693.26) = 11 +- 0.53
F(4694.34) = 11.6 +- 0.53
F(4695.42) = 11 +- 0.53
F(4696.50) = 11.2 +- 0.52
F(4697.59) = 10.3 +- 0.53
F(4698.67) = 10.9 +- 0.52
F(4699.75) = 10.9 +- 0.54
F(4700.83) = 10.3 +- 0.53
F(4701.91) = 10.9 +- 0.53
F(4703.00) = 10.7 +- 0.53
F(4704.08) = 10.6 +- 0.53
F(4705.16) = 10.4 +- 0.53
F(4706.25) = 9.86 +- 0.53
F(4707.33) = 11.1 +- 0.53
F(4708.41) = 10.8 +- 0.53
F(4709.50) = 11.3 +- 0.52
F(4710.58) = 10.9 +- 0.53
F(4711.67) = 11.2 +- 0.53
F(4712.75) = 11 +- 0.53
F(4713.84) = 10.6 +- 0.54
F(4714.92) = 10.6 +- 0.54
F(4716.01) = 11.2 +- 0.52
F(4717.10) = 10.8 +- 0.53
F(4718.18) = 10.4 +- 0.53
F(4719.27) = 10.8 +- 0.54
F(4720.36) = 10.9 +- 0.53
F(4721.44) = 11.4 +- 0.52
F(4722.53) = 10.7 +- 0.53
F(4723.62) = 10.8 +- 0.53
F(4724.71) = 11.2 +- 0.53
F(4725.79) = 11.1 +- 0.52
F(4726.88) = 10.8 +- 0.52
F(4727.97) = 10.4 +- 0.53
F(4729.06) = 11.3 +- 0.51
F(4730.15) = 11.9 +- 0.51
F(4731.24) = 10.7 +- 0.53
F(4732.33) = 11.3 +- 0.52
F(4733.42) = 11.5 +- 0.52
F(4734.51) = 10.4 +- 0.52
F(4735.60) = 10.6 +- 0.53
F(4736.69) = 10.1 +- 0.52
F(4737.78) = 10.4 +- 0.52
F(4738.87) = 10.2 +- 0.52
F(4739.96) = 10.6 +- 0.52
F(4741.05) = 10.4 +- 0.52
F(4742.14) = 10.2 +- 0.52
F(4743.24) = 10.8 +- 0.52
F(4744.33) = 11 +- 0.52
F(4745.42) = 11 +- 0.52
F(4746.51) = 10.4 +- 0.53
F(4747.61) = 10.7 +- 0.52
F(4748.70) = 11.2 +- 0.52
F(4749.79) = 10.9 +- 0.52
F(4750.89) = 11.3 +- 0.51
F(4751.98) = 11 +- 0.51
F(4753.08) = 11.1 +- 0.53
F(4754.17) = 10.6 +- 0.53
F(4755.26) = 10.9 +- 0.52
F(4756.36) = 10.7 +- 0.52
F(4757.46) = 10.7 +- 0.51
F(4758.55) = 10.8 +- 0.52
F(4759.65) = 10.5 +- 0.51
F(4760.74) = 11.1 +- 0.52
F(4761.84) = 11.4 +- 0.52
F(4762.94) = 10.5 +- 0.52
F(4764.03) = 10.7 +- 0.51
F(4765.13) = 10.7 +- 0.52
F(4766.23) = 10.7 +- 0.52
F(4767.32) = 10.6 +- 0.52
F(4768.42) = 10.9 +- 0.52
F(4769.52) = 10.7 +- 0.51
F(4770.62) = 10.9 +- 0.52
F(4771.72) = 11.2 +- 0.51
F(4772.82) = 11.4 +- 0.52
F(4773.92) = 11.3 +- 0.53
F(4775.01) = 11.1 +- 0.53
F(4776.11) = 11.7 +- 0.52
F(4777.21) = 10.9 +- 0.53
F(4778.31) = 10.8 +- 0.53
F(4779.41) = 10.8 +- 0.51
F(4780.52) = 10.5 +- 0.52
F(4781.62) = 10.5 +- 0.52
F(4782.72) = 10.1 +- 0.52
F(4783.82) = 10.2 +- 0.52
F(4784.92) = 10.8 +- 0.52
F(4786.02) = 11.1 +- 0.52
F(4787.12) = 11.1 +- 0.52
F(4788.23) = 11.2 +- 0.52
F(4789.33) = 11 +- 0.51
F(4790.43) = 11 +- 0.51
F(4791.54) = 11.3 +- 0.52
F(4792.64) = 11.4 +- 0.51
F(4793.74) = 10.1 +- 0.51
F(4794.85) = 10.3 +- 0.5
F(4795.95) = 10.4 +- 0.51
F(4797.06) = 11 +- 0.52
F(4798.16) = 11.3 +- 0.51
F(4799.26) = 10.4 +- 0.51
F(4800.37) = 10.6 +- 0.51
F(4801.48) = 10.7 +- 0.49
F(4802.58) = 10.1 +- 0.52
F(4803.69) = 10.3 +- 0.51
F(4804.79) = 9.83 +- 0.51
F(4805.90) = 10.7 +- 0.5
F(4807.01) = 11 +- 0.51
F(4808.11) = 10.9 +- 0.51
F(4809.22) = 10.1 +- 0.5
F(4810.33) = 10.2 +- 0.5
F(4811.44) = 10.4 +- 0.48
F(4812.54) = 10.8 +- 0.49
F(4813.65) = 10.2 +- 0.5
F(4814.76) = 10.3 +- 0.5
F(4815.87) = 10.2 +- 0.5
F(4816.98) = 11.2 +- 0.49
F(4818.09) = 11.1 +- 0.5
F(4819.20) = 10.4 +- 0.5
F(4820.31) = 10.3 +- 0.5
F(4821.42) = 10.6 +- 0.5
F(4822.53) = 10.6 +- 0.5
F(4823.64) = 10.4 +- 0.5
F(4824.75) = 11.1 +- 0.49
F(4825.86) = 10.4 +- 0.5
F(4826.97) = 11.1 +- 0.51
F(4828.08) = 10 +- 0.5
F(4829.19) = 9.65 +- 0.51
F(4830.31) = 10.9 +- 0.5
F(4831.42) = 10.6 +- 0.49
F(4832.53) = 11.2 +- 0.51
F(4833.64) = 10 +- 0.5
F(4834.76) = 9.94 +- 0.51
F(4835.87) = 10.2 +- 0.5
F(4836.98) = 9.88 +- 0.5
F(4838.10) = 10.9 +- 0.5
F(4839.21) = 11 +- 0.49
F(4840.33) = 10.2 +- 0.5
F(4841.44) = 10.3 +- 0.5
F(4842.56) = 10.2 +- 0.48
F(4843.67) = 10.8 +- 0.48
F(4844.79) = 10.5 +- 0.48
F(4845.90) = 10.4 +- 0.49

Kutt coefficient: 105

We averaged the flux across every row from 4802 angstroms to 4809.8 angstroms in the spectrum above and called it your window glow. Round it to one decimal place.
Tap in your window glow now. 10.4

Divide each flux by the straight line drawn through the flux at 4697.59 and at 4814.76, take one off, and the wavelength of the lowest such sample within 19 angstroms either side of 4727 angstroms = 4736.69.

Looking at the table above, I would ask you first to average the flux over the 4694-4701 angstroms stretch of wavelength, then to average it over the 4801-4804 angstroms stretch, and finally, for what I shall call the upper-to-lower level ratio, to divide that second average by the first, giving 0.95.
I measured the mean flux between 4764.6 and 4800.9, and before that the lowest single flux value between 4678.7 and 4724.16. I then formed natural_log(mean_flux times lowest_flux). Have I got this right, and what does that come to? 4.67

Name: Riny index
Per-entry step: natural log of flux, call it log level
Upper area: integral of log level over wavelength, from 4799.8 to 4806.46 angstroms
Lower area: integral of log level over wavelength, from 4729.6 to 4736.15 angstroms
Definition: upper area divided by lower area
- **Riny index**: 0.99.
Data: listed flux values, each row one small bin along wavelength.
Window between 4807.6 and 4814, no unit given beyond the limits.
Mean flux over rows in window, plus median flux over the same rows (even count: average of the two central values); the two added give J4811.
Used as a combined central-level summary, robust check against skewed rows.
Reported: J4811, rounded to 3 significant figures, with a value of 20.7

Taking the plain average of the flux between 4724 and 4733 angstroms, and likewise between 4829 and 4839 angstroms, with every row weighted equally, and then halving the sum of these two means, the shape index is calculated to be 10.7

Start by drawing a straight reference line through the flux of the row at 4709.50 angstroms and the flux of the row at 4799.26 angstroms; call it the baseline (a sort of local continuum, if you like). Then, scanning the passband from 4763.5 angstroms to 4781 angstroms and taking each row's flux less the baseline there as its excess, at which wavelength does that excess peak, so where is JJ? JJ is 4776.11 angstroms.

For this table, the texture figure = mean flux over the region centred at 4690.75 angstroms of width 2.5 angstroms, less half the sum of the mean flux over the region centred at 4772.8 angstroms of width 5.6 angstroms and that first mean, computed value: -0.1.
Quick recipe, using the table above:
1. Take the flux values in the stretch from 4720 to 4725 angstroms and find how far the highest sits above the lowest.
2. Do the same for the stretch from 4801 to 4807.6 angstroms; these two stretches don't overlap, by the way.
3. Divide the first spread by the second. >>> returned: 0.60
